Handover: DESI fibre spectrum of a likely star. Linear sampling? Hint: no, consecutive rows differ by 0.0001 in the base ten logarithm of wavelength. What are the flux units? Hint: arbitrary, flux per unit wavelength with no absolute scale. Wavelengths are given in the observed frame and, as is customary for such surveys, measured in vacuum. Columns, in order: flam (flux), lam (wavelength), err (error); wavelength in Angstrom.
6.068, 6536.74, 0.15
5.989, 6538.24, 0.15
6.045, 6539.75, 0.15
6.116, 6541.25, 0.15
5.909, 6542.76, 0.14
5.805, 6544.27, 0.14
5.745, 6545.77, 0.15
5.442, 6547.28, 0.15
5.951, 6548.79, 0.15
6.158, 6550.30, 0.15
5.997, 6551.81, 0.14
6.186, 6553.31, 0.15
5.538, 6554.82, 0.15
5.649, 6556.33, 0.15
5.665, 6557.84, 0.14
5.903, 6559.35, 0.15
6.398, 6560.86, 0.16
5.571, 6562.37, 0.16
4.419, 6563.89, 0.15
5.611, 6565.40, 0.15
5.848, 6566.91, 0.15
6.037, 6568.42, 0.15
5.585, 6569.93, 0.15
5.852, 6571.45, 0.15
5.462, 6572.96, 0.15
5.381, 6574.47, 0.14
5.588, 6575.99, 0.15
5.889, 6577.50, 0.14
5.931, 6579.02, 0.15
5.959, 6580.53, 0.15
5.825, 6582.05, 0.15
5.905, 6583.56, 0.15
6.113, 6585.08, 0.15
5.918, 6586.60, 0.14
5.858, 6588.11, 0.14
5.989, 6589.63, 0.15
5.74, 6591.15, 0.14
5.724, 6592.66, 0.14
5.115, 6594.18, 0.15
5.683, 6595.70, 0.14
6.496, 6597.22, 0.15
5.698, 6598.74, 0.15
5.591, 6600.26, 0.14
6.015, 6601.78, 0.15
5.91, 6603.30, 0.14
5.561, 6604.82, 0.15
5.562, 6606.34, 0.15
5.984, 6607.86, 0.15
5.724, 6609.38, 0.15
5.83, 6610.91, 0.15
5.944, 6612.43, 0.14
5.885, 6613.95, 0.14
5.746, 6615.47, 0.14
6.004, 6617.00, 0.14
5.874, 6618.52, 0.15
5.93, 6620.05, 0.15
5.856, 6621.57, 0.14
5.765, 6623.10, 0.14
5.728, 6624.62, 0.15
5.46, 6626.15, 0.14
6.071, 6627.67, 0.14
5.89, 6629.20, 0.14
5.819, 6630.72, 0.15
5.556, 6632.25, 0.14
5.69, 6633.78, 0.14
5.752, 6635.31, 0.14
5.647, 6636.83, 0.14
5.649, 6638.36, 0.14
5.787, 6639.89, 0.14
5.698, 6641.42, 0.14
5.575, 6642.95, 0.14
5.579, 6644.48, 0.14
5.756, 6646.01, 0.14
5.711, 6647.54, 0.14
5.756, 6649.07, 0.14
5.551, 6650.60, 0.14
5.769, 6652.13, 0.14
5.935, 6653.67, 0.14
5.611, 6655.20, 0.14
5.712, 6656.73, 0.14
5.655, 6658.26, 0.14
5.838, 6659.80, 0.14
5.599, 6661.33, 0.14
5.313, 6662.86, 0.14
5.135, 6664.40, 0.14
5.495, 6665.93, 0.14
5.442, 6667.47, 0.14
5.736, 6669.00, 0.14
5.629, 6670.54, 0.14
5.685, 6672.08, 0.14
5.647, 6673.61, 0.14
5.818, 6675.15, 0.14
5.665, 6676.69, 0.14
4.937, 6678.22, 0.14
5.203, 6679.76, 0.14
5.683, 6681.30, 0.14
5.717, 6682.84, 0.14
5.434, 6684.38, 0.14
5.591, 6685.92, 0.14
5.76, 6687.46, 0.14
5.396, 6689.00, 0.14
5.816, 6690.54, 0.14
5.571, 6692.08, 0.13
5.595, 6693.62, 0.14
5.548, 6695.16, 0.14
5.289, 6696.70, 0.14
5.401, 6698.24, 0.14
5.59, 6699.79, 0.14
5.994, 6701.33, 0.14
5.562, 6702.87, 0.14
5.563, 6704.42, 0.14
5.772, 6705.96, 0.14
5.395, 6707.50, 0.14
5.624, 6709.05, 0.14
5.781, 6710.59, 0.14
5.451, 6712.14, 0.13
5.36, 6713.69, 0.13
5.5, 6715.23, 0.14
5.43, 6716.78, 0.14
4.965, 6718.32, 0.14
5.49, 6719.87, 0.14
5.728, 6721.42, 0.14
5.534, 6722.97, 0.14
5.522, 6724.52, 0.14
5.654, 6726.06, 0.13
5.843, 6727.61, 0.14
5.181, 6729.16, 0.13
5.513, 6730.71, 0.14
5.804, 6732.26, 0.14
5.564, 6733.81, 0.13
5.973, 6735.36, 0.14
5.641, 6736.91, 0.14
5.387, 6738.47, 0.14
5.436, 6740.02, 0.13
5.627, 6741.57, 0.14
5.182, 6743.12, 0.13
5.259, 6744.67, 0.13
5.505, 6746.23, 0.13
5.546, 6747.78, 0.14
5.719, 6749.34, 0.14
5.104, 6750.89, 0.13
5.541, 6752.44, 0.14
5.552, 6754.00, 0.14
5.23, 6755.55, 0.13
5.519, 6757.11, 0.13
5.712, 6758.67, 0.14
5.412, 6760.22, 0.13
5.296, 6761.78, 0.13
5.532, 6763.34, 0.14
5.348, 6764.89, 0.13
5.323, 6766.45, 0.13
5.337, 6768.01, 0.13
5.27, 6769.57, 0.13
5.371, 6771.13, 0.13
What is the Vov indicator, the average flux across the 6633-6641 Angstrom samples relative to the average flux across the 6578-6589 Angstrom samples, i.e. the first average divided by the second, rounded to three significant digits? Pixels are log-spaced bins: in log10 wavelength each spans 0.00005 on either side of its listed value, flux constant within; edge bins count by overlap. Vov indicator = 0.962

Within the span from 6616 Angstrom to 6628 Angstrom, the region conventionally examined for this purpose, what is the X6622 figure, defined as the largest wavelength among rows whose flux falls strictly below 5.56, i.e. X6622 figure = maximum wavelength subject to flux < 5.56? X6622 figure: 6626.15 Angstrom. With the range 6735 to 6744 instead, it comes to 6743.12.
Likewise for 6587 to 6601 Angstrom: 6594.18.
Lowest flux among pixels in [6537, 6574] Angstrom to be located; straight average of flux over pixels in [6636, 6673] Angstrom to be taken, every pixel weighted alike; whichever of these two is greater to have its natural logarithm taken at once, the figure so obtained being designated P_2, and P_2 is 1.73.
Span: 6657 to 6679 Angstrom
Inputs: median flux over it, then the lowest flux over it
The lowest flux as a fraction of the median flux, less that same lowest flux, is -4.06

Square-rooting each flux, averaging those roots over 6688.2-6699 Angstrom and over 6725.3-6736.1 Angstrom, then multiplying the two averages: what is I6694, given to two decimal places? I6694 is 5.58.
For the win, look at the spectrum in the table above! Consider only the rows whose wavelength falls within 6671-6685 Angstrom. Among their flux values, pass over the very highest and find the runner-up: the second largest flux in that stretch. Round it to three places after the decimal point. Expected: 5.717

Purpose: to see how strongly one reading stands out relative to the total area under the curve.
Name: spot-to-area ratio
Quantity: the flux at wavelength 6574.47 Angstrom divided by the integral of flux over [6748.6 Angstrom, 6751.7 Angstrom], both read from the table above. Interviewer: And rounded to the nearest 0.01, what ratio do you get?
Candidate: 0.32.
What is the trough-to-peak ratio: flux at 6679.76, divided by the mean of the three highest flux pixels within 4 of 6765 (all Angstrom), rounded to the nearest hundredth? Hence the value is 0.96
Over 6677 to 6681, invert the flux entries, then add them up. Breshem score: 0.39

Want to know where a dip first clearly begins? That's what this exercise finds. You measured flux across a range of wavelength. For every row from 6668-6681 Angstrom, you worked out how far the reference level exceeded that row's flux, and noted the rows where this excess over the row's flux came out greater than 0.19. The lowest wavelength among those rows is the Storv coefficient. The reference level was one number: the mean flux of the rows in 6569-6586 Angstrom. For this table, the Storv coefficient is 6678.22 Angstrom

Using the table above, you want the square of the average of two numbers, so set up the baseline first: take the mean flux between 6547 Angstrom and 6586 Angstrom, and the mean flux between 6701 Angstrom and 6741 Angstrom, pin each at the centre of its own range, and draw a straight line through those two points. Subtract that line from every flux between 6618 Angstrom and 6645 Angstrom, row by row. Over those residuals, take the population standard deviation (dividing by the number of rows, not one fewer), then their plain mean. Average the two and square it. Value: 0.010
